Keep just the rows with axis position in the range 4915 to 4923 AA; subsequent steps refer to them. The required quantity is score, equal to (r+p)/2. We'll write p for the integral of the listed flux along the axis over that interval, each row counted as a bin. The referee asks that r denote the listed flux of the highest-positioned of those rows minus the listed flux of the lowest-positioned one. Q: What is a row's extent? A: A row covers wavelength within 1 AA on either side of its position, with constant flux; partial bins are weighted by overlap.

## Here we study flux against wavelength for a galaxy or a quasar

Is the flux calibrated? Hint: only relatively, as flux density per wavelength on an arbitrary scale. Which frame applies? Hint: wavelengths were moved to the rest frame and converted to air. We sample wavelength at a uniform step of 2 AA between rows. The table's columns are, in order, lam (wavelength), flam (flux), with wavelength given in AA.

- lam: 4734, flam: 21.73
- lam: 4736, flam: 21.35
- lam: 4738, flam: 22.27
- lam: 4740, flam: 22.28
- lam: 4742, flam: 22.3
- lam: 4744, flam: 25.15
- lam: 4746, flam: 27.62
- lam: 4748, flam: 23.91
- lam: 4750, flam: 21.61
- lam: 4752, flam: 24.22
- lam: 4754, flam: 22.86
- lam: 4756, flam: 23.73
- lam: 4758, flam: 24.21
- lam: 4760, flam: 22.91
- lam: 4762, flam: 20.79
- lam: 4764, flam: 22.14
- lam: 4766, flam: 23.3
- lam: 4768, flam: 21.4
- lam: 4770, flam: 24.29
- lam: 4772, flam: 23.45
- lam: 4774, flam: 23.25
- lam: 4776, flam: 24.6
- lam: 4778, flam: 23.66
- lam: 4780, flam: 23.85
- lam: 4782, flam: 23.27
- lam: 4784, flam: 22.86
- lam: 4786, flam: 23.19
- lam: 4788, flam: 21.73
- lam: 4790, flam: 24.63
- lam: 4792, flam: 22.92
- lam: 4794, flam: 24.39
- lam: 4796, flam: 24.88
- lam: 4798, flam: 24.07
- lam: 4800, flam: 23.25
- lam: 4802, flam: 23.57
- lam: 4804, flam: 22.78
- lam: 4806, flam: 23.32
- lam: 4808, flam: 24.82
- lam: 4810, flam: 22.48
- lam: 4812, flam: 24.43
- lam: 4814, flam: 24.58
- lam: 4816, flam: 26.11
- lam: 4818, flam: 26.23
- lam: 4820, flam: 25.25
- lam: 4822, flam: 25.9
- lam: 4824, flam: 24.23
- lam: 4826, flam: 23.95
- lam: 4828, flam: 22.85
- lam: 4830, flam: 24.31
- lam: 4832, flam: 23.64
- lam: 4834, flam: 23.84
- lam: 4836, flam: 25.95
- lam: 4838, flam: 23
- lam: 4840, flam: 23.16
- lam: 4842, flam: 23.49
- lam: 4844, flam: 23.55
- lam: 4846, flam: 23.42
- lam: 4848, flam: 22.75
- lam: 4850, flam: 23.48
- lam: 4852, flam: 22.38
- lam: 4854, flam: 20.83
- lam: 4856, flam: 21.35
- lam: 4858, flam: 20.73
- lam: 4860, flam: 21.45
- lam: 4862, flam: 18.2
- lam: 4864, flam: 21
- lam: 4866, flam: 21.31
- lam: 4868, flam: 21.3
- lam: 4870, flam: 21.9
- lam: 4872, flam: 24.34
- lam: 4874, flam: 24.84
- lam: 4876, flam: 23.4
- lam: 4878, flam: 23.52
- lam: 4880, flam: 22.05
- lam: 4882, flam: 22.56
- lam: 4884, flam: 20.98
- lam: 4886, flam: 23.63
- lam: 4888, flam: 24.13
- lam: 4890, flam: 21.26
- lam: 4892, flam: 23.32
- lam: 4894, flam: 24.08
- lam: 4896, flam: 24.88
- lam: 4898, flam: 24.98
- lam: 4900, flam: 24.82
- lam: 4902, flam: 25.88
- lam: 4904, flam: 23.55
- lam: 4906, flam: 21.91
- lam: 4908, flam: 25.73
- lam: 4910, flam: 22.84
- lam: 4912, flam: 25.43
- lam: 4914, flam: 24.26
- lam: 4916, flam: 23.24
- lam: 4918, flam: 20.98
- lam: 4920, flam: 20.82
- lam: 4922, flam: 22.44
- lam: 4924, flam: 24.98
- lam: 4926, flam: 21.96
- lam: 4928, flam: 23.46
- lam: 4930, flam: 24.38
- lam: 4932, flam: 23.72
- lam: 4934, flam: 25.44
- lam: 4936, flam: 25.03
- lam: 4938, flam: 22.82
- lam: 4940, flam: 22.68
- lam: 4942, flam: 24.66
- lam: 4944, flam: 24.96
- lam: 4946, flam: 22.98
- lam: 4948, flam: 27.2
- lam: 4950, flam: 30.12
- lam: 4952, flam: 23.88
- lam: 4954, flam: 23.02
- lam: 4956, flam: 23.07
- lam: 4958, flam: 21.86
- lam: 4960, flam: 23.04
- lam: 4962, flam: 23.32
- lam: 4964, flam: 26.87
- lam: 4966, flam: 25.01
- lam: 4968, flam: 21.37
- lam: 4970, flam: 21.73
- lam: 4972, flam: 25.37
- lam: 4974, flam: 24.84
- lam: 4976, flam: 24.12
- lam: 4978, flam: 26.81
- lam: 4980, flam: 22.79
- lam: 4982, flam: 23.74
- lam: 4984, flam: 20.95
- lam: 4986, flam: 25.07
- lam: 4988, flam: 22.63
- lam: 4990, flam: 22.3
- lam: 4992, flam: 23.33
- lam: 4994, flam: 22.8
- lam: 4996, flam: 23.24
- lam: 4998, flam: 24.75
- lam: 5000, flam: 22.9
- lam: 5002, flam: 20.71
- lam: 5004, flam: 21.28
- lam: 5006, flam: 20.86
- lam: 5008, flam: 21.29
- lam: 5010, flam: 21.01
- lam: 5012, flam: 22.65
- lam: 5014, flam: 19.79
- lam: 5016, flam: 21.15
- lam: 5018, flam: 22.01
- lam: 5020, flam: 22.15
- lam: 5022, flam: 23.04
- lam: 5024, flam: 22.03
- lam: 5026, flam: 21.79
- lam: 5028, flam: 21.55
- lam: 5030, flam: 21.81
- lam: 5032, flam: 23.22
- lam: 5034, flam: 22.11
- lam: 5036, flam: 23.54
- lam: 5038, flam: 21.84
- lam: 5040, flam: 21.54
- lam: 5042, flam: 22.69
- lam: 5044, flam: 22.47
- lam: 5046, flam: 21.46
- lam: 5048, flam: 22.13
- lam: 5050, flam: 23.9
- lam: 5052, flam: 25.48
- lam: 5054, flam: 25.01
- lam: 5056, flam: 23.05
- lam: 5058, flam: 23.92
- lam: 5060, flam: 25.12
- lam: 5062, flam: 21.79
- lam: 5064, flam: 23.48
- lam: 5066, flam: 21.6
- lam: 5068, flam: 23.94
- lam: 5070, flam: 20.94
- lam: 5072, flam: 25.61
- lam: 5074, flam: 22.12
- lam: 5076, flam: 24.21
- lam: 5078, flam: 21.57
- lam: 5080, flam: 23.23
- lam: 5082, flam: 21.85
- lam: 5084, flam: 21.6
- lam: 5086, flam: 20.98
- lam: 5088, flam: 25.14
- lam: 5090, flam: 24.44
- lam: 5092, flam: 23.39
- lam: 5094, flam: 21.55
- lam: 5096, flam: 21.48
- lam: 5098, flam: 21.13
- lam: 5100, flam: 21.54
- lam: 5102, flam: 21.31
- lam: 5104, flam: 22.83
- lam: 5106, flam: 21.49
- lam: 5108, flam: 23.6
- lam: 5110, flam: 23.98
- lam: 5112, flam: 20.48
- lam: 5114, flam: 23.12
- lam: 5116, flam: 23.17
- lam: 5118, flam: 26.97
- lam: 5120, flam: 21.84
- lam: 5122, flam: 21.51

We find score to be 87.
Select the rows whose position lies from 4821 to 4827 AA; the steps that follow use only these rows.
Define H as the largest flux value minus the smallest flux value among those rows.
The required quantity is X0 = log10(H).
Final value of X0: 0.29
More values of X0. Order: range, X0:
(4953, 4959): 0.08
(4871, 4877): 0.16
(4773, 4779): 0.13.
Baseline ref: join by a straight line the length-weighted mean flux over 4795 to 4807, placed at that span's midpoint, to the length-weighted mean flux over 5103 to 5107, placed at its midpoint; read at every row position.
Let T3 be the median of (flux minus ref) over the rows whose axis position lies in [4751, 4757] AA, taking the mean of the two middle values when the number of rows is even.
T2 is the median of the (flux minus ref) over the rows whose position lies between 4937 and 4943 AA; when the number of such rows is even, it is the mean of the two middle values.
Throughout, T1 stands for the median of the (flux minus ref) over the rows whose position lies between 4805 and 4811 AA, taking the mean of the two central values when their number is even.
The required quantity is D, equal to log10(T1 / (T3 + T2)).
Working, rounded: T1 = -0.3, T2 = -0.2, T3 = -0.1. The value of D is 0.0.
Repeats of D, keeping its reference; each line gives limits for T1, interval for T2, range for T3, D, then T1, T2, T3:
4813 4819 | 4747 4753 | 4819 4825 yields 0.2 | 2.5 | 0.0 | 1.7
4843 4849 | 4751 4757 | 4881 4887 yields -2.2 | 0.0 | -0.1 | -0.7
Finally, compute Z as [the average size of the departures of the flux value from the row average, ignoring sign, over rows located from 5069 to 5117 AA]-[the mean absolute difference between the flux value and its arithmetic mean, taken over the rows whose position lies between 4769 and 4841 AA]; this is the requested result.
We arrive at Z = 0.39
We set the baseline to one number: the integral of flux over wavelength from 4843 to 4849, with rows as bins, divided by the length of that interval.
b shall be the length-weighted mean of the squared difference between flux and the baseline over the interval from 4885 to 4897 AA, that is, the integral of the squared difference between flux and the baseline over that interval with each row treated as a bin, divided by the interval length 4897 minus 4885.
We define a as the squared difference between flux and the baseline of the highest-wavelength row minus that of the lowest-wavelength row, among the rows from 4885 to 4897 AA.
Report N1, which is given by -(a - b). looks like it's -1.2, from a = 2.5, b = 1.4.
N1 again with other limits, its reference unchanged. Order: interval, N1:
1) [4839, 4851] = 0.0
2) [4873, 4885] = -0.9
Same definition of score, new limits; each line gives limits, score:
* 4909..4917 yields 96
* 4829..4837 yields 99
